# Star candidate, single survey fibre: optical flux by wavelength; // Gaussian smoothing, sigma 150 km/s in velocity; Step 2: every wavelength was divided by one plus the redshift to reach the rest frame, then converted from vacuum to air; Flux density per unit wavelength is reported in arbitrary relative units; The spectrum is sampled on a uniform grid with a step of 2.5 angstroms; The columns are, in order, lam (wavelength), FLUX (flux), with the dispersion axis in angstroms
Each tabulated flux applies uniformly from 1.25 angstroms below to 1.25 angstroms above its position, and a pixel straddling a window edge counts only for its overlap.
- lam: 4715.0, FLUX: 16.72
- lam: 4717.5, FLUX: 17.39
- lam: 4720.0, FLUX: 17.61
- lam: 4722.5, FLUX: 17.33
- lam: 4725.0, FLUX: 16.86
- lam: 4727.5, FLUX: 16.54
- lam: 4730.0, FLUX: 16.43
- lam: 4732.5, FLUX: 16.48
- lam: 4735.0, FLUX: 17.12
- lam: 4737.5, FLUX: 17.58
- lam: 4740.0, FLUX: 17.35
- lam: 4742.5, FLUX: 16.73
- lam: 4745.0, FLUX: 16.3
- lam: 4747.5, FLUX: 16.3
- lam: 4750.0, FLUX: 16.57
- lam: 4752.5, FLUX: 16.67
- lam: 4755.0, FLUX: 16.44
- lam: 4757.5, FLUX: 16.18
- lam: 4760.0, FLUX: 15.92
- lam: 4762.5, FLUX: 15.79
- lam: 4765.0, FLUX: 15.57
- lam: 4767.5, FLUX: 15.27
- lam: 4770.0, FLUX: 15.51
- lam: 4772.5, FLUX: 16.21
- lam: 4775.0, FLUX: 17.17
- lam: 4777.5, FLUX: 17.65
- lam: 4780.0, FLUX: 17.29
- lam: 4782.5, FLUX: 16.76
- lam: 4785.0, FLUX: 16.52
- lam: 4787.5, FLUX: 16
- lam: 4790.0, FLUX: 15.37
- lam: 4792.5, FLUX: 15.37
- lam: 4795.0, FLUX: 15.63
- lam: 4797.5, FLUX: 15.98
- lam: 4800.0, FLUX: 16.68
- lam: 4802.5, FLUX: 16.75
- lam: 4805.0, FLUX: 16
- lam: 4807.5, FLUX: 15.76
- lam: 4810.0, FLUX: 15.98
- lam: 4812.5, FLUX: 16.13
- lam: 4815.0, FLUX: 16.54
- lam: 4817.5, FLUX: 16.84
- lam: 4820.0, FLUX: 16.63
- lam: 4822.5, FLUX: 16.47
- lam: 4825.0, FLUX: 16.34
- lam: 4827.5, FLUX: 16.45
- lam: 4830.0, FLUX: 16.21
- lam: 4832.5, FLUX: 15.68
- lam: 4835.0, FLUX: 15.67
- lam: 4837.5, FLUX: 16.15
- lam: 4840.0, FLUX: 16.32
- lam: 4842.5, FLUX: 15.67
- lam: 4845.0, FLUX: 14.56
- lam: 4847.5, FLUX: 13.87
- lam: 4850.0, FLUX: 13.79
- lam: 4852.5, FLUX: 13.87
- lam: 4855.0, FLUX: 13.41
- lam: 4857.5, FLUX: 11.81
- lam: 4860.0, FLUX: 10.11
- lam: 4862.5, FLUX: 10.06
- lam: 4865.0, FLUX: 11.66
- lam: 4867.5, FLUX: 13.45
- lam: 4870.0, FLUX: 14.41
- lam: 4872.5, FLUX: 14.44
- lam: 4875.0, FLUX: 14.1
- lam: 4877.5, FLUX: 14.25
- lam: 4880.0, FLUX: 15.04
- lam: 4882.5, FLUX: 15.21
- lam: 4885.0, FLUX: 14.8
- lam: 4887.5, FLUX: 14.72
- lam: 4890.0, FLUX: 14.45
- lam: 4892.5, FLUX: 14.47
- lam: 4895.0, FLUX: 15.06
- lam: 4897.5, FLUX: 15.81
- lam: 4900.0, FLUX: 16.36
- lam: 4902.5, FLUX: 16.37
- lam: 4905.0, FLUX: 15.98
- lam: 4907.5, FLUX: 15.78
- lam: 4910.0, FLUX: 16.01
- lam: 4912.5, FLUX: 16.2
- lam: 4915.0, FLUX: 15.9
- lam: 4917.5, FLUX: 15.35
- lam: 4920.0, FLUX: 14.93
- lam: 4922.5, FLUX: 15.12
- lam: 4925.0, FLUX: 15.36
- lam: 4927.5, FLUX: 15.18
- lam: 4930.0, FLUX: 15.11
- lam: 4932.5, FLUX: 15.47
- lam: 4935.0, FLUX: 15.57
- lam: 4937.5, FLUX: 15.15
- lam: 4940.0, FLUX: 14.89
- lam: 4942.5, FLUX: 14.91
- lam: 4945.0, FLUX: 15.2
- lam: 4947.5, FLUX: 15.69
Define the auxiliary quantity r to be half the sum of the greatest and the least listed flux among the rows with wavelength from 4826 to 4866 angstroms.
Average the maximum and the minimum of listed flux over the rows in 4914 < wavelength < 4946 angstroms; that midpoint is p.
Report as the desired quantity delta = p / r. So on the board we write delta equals 1.16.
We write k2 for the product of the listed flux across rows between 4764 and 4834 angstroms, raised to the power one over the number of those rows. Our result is 16.2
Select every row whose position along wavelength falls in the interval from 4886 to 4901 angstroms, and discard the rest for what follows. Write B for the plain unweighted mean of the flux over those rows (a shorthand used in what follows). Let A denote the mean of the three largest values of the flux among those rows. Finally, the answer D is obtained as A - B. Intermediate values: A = 15.7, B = 15.1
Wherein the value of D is 0.6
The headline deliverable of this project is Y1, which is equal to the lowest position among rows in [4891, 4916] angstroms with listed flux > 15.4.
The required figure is 4897.5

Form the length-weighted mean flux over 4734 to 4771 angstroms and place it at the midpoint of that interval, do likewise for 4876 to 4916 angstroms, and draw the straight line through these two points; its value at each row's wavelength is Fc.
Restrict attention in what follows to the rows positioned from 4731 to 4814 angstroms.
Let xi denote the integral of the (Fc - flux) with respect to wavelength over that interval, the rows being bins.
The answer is -10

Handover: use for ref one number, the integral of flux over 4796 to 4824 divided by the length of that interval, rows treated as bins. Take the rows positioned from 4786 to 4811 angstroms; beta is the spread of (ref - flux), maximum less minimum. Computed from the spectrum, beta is 1.4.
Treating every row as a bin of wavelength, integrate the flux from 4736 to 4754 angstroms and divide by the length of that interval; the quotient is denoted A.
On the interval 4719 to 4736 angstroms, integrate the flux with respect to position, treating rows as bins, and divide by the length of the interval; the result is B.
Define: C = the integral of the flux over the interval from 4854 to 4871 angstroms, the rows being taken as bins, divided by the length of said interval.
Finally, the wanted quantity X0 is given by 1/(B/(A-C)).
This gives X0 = 0.28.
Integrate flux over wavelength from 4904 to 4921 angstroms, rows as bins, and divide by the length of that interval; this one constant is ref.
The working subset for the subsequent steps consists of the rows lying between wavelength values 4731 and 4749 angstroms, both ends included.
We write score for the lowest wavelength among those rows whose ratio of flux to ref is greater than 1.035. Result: 4732.5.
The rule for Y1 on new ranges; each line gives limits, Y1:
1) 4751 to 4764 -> 4752.5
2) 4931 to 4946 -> 4932.5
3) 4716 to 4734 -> 4717.5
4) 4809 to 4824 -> 4810.0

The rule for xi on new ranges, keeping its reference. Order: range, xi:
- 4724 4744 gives -8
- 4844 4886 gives 90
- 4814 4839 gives -11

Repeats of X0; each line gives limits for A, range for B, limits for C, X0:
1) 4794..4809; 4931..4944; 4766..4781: -0.02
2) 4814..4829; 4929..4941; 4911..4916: 0.03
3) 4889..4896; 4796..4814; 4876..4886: -0.01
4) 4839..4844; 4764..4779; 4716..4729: -0.07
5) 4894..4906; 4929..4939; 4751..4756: -0.04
